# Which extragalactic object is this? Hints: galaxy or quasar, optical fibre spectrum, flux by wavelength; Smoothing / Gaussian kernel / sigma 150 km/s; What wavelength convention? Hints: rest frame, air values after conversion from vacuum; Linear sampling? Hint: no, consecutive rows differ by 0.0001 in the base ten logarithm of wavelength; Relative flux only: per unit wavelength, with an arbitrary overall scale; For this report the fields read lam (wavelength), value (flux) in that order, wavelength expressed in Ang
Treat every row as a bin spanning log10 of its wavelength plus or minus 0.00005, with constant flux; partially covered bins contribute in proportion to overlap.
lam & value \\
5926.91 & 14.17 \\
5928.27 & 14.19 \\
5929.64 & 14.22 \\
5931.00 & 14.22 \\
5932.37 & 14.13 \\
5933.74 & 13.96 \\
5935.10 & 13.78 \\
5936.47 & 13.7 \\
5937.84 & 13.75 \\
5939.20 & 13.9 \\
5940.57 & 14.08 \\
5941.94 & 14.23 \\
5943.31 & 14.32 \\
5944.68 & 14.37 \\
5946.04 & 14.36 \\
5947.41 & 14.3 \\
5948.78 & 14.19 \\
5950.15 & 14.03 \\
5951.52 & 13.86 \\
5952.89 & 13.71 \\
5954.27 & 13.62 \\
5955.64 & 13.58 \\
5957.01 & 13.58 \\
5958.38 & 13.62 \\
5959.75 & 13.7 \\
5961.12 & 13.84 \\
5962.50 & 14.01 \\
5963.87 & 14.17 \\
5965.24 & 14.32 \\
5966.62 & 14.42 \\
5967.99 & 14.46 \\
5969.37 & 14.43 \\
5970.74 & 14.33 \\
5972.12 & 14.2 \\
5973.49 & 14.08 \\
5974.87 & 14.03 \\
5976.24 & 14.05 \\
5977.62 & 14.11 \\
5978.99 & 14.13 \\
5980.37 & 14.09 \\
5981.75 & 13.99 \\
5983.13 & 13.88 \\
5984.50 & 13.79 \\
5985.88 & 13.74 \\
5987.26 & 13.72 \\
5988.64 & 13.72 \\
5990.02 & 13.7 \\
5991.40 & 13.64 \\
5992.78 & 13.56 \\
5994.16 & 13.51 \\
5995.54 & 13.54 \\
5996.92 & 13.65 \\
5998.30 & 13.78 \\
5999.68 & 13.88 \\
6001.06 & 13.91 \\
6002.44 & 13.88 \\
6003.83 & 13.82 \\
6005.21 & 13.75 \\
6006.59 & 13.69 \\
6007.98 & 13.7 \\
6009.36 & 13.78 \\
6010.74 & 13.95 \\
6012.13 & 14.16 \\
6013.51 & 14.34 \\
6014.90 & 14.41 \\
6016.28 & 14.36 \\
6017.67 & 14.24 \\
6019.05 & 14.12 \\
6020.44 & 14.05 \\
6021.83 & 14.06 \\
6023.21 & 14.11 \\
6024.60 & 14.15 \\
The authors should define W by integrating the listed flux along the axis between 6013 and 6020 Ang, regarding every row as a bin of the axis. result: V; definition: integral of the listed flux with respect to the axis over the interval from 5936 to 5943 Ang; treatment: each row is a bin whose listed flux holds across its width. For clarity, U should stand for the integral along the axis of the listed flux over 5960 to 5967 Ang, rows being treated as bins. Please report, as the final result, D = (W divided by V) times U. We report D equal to 101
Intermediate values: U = 99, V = 98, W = 100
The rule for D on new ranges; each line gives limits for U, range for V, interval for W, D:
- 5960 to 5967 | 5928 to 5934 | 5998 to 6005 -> 113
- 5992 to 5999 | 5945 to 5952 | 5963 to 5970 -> 96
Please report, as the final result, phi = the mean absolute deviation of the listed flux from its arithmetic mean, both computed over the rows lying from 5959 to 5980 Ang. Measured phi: 0.17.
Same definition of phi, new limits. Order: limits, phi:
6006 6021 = 0.22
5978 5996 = 0.16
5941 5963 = 0.27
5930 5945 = 0.20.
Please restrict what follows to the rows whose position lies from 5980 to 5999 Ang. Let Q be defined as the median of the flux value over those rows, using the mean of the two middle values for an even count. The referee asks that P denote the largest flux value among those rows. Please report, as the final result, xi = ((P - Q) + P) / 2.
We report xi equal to 7.23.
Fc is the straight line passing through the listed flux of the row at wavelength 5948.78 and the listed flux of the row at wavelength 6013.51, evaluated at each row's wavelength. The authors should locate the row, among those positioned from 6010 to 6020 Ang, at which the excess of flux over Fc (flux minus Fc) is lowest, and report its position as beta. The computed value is 6010.74 Ang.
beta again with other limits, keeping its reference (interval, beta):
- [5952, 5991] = 5957.01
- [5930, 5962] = 5957.01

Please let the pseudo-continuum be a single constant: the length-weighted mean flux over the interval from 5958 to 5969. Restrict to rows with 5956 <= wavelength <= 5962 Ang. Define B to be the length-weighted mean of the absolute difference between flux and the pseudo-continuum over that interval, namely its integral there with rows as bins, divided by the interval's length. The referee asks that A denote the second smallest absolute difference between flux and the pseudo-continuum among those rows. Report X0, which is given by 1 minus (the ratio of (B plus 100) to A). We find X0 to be -260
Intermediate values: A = 0.39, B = 0.396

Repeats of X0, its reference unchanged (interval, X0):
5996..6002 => -488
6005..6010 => -298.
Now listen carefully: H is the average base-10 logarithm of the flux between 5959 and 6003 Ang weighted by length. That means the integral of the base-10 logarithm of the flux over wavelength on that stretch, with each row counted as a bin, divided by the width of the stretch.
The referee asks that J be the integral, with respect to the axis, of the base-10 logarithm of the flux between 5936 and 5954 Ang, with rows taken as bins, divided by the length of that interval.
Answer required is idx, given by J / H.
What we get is 1.00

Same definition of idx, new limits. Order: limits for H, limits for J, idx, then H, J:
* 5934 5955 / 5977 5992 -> 1.00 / 1.15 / 1.14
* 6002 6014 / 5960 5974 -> 1.01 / 1.14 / 1.15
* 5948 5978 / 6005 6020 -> 1.00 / 1.15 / 1.15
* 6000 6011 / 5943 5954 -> 1.01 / 1.14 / 1.15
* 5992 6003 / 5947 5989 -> 1.01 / 1.14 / 1.15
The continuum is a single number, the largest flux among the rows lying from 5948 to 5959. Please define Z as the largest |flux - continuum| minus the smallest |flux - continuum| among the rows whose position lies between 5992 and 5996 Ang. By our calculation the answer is 0.05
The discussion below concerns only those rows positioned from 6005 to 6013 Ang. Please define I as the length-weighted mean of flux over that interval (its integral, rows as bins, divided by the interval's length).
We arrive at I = 13.9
